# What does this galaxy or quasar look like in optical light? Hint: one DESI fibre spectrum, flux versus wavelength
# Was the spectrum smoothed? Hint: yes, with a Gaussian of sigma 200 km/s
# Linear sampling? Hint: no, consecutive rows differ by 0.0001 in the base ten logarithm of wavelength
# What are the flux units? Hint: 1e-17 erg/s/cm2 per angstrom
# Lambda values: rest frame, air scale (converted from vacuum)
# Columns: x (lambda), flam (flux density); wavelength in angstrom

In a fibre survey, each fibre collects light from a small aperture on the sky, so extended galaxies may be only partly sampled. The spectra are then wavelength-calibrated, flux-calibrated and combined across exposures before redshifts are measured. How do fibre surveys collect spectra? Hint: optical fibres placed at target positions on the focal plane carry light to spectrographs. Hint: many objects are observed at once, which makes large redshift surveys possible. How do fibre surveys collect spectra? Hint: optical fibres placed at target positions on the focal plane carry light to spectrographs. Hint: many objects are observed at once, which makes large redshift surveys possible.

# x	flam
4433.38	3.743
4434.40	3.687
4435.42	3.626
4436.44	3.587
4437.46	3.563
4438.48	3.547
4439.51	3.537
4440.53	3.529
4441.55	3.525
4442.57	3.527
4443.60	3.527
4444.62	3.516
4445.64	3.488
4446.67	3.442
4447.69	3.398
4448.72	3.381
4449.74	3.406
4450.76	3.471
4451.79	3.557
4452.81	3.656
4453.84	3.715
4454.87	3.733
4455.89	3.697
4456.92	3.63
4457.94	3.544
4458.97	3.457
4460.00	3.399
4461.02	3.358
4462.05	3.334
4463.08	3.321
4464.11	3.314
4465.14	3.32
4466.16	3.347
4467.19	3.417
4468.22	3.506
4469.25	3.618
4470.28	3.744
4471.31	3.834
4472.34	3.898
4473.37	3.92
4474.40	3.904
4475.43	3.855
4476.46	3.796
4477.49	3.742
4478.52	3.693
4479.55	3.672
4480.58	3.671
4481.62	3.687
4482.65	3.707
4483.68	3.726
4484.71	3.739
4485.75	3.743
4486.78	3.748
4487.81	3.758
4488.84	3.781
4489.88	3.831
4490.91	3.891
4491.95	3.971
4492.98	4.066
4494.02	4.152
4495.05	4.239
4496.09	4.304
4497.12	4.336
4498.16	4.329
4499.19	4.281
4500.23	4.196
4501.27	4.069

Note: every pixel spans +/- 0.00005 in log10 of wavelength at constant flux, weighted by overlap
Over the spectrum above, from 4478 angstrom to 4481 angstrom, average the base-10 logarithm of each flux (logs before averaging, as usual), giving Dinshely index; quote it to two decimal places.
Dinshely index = 0.57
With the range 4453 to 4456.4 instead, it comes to 0.57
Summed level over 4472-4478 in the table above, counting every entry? 23.1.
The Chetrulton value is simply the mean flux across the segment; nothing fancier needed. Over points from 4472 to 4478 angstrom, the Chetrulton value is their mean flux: 3.85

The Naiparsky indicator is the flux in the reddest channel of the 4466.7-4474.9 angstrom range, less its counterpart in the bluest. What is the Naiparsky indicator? 0.5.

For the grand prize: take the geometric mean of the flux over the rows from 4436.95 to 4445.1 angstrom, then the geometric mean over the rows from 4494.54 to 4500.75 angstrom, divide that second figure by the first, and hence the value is 1.21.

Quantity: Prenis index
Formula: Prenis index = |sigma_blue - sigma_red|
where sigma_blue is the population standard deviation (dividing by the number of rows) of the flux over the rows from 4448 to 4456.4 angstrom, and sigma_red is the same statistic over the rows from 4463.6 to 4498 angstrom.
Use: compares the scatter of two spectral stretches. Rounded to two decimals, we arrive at 0.11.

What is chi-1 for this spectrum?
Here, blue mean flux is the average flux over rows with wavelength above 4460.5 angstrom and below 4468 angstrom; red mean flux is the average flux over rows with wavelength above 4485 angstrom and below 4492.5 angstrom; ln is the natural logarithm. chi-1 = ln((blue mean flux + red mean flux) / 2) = 1.28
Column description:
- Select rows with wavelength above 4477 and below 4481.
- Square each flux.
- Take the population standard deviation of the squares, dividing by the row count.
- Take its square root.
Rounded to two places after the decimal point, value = 0.46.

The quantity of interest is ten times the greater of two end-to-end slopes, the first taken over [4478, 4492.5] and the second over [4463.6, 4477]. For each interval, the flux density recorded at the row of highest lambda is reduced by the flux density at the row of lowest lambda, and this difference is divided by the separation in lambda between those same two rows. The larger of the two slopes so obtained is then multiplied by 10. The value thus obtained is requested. 0.39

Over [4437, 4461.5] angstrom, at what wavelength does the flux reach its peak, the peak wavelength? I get 4454.87 angstrom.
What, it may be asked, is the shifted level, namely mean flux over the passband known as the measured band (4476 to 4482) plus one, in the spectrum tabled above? 4.71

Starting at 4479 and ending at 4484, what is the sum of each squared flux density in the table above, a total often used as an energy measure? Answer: 68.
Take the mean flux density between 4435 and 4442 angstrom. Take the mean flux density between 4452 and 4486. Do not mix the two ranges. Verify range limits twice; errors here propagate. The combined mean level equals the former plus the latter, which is 7.2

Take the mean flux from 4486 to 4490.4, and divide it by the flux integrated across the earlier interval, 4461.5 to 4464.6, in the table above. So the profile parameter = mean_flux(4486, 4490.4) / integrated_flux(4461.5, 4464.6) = 0.37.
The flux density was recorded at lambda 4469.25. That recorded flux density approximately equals 3.618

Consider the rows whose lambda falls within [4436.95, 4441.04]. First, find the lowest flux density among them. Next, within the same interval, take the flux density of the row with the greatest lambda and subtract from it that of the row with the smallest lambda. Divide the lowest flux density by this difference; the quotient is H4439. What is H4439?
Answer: -104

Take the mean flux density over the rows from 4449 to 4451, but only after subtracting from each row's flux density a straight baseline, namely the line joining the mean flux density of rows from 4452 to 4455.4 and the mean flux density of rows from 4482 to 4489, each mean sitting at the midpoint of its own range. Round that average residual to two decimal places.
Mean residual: -0.26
